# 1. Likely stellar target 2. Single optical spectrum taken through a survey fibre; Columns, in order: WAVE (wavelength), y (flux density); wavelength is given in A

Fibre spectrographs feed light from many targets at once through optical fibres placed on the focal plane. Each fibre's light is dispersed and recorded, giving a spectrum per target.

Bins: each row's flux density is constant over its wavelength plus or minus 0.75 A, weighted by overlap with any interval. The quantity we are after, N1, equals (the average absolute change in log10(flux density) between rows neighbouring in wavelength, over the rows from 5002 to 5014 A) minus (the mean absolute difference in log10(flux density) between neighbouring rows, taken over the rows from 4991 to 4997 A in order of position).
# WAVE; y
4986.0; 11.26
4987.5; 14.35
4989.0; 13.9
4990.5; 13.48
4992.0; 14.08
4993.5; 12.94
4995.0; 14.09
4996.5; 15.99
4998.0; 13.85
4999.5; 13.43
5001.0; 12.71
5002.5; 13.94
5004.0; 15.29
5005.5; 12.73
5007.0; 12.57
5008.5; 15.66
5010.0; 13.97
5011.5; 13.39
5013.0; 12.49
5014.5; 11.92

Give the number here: 0.003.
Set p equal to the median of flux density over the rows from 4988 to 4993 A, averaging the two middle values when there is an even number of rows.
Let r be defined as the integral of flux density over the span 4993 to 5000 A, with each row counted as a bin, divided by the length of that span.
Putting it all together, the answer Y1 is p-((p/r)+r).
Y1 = -1.21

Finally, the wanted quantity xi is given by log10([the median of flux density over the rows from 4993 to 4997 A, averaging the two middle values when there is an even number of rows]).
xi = 1.15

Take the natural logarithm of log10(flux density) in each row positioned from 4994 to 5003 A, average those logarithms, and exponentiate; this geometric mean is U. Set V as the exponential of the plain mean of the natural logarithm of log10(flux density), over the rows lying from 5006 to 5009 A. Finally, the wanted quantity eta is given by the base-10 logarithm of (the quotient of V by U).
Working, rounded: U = 1.14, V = 1.15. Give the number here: 0.001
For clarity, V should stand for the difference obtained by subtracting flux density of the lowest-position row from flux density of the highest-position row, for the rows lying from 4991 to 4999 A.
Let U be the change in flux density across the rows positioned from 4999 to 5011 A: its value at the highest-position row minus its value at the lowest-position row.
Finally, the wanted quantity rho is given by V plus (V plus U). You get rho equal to 0.1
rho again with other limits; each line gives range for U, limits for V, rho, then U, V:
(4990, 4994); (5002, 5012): -1.6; -0.5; -0.55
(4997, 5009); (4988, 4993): 2.2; 1.8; 0.18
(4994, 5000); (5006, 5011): 2.1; -0.7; 1.40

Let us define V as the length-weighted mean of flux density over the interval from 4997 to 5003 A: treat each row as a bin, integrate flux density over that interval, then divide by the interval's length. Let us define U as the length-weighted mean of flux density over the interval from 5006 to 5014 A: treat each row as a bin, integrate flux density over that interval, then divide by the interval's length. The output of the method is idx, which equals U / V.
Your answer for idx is 1.00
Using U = 13.5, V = 13.6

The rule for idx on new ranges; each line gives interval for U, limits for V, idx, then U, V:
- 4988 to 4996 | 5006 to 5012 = 0.99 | 13.8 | 13.9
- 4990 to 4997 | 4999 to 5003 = 1.06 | 14.1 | 13.3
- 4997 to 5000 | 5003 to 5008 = 1.01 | 13.9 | 13.7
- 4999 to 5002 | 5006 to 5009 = 0.95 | 13.1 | 13.9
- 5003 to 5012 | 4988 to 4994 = 1.02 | 14.0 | 13.7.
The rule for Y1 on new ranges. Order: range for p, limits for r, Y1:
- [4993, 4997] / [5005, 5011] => -0.69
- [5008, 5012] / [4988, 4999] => -1.07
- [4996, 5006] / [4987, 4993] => -1.04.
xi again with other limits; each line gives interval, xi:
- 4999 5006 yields 1.13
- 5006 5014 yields 1.13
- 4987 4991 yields 1.14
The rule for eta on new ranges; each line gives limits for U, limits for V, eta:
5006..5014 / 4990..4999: 0.006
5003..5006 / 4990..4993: -0.002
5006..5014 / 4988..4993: 0.003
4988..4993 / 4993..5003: 0.000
